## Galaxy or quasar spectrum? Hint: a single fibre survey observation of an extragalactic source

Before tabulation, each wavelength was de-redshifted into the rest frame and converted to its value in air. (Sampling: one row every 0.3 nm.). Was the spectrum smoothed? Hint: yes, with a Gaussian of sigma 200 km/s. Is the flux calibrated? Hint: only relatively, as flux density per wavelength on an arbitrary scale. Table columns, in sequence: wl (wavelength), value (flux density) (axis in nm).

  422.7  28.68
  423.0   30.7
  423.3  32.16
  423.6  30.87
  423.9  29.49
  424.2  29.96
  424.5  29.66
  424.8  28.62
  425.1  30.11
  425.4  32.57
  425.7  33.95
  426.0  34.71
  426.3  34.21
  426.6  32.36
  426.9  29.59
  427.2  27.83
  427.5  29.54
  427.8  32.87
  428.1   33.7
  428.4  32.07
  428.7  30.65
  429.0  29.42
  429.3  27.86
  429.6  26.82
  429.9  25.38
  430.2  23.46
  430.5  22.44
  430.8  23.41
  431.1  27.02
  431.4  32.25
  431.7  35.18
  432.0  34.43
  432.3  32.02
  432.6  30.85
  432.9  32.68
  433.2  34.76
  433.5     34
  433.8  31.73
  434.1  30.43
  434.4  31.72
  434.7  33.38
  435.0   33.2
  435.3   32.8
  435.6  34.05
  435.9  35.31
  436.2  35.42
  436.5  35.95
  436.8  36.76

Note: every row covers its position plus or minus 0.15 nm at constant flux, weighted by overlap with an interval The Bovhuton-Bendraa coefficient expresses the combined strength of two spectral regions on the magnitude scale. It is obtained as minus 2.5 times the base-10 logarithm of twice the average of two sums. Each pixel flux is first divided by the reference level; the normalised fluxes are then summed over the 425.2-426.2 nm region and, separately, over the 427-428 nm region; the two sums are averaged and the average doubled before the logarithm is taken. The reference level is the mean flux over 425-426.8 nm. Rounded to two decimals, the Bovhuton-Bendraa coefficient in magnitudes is -1.91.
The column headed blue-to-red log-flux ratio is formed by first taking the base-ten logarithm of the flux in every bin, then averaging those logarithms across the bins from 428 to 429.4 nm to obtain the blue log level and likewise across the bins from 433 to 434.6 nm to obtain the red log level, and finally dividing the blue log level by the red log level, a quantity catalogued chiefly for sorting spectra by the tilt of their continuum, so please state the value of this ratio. 0.983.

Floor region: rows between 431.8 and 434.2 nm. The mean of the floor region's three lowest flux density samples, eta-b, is 31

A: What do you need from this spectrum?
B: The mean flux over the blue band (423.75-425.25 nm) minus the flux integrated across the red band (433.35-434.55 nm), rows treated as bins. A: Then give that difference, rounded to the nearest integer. -9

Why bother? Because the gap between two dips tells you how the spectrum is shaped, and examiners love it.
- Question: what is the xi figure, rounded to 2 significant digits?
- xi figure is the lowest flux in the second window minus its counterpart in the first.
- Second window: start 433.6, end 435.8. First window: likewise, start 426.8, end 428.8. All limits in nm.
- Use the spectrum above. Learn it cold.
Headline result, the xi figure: 2.6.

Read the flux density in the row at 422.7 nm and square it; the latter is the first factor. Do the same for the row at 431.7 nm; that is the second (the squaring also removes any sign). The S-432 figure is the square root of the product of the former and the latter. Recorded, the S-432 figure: 1009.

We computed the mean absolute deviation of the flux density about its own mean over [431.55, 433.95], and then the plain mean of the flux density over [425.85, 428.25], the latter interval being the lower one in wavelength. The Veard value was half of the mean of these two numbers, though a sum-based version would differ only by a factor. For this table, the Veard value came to 8.31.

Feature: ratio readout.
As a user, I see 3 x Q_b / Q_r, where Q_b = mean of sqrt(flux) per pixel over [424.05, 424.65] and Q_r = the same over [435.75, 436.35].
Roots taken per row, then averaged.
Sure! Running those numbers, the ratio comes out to 2.8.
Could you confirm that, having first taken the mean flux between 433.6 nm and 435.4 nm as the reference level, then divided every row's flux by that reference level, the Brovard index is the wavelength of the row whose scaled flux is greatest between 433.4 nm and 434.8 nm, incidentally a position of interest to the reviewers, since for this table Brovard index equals 433.5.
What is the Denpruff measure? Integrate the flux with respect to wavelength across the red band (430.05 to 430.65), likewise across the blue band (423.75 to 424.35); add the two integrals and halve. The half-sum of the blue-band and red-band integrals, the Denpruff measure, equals 16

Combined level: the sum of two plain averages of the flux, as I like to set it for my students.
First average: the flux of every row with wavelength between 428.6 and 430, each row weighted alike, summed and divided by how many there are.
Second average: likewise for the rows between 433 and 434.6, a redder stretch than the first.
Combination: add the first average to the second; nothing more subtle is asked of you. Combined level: 60.6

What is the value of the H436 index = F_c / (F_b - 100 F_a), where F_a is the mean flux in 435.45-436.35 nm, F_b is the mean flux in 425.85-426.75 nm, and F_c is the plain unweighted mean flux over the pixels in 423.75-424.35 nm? -0.0086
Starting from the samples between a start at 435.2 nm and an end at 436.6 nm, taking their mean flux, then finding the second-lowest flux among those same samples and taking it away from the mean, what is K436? 0.7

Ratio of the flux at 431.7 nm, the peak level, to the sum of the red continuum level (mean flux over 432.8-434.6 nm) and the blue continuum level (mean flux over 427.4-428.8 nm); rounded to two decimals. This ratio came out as 0.55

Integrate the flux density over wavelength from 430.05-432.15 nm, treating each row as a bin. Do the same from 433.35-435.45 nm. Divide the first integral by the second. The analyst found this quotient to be 0.87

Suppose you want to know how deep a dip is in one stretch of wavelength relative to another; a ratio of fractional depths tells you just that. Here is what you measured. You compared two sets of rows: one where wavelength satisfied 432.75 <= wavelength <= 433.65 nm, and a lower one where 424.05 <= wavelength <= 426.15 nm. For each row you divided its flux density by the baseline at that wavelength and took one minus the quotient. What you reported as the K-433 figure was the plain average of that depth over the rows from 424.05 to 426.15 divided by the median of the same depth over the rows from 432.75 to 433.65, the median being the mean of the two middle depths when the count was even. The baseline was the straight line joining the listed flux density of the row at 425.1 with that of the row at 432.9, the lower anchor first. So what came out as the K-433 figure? 1.2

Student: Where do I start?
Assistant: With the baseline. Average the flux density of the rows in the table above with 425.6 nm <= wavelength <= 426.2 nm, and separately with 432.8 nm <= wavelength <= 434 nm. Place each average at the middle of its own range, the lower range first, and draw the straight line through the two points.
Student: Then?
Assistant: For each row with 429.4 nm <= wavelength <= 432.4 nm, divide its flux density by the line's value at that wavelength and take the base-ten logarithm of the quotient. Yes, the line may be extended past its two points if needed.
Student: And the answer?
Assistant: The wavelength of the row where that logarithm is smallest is 430.5 nm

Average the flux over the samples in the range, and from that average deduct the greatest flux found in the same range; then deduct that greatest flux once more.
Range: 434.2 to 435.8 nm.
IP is -35.1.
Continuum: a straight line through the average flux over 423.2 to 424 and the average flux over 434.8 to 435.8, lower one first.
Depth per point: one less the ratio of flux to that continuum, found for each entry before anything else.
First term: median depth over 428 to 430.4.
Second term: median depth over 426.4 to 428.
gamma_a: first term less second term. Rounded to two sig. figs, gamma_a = 0.044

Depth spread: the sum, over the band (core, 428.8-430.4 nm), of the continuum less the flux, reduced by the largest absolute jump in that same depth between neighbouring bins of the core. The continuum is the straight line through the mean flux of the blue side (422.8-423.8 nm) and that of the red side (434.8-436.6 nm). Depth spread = 29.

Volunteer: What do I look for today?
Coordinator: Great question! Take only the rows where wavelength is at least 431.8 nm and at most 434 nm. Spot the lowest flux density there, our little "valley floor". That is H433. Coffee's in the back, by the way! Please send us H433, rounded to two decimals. 30.85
